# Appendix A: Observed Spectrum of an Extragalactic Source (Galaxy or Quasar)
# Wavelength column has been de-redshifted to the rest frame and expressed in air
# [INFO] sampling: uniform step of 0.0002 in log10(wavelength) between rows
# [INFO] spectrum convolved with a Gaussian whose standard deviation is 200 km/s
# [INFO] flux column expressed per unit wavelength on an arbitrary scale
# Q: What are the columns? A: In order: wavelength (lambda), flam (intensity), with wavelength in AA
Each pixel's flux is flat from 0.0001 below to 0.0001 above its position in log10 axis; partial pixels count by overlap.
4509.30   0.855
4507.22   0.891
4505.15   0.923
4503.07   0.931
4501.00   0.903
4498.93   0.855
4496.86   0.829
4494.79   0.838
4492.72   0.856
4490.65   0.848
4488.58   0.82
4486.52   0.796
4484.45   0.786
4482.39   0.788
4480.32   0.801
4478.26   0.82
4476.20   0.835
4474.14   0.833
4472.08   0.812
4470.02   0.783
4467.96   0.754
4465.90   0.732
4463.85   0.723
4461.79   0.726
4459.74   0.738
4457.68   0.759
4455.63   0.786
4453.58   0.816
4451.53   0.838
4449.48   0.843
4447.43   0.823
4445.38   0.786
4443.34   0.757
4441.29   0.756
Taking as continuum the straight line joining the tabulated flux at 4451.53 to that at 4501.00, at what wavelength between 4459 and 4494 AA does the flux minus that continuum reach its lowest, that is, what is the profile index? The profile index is 4463.85 AA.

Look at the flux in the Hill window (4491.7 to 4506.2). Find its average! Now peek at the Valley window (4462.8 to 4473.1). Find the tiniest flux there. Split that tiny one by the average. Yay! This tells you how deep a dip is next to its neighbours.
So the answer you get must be 0.82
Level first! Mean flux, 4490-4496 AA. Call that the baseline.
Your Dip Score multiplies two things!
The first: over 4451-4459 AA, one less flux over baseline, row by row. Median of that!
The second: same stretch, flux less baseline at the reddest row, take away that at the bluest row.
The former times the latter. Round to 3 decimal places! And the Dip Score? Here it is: -0.004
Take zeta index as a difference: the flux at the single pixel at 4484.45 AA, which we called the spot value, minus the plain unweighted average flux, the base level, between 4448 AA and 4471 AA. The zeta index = 0.013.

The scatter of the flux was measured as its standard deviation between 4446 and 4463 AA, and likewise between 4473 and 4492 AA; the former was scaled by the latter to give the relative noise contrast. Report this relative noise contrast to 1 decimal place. 2.0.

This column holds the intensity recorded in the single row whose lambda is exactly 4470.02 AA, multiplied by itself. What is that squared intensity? 0.61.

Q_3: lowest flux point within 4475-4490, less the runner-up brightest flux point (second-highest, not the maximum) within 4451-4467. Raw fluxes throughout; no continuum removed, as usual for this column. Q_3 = -0.030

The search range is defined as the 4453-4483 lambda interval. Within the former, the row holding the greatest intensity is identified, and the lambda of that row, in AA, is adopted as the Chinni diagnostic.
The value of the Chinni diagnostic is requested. 4476.20 AA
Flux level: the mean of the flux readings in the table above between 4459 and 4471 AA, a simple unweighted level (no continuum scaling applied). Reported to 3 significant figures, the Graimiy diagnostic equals 0.743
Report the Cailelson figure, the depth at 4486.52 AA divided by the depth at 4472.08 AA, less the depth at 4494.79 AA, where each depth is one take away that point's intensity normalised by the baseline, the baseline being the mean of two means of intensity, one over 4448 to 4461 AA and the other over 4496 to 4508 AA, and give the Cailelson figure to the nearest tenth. 1.5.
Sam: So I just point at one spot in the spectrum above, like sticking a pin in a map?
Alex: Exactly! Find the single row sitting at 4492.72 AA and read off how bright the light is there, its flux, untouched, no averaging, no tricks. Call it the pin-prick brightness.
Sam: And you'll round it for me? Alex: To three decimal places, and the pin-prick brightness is 0.856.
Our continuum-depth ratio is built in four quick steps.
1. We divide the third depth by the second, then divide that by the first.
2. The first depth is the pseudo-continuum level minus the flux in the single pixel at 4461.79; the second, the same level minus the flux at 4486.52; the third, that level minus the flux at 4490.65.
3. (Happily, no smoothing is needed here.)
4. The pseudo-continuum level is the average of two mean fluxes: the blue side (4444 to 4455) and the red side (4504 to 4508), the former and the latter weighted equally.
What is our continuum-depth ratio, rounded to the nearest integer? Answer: 2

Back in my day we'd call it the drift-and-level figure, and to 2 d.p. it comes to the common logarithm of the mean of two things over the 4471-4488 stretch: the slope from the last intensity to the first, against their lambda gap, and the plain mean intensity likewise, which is -0.39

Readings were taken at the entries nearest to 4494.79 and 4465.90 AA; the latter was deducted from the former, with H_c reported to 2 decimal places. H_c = 0.11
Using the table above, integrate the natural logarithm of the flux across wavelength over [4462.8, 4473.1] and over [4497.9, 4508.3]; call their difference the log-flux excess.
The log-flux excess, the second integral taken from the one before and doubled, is -3.5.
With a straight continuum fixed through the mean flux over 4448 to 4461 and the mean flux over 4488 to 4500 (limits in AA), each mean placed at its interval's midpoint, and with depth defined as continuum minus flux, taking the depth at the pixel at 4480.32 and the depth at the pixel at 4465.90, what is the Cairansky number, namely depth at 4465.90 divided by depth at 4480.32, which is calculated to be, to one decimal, 3.1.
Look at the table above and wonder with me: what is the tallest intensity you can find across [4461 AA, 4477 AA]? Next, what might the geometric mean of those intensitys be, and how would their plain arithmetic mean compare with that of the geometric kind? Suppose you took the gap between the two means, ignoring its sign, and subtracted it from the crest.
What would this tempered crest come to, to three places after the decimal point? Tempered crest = 0.834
